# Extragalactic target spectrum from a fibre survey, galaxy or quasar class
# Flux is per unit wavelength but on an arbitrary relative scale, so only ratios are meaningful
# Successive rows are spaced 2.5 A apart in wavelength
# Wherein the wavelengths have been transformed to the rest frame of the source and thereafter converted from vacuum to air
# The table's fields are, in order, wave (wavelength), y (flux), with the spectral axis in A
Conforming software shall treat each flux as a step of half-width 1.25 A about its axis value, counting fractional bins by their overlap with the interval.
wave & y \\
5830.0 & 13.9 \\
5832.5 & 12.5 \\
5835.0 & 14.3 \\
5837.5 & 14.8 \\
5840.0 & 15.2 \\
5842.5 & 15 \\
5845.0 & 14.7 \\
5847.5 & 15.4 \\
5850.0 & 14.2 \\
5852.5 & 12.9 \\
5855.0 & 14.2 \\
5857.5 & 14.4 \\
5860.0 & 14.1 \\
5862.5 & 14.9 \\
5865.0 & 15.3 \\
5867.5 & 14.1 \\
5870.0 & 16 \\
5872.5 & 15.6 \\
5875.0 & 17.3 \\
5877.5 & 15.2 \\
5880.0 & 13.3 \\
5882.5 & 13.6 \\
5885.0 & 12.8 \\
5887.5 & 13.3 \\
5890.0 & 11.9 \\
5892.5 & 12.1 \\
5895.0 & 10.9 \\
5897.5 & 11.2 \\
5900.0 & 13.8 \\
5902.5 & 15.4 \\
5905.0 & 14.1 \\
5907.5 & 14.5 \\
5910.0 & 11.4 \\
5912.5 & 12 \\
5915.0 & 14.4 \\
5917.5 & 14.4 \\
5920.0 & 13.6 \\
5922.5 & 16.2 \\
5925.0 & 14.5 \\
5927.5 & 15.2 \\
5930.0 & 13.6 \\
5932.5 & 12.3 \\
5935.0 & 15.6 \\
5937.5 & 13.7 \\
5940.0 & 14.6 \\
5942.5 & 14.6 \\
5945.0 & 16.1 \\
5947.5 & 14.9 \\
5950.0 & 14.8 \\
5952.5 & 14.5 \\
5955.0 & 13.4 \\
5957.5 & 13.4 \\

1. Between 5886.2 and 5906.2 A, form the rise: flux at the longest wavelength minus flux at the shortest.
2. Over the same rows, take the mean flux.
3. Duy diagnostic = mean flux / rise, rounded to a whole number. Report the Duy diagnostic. 16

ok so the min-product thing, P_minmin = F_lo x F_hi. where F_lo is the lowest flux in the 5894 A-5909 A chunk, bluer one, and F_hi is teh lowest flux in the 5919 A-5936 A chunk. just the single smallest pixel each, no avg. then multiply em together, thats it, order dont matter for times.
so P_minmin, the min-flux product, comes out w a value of 134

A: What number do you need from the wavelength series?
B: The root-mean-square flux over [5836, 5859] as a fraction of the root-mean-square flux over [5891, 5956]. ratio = 1.04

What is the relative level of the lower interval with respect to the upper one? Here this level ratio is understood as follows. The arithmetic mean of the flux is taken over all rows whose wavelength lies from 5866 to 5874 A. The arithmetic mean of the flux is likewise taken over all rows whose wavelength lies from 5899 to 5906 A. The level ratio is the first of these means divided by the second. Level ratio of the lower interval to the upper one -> 1.06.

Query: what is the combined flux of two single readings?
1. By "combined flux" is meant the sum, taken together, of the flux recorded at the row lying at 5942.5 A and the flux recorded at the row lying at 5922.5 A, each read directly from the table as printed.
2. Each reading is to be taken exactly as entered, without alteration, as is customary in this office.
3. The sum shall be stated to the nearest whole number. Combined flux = 31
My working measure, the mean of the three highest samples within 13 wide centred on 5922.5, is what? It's 15.3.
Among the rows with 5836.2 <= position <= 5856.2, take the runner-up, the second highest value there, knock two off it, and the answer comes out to 13.2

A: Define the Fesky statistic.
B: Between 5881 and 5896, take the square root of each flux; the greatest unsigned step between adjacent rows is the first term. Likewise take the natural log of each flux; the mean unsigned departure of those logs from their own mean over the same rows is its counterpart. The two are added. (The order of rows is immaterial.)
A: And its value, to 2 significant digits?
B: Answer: 0.26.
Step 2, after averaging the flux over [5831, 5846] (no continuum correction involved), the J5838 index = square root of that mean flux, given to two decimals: 3.80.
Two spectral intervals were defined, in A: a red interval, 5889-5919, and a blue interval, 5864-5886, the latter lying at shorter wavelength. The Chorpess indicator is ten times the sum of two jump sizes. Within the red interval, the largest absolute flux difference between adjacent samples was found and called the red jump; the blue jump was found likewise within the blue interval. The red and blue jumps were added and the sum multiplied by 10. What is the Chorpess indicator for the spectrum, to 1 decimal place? 52.0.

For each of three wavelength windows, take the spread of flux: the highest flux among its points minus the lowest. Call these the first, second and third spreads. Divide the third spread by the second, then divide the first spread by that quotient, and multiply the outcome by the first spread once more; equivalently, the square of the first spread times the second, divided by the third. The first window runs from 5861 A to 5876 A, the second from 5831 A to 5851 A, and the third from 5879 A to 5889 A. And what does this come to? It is 37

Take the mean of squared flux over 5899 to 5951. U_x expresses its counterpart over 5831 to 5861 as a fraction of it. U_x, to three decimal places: 1.001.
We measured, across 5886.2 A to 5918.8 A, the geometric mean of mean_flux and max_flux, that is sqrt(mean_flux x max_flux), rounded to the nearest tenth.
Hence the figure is 14.2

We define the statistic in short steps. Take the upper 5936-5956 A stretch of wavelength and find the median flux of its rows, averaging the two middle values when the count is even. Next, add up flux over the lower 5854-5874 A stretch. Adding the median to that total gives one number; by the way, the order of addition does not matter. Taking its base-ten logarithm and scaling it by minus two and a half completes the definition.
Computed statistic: -5.31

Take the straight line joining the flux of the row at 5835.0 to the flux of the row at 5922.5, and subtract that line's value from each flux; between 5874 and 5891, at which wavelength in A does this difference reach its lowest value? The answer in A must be 5890.0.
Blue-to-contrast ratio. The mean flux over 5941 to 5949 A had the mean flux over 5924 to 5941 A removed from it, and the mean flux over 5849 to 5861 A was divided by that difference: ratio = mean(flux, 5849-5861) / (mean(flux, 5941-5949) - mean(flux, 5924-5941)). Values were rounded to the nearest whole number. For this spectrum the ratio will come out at 14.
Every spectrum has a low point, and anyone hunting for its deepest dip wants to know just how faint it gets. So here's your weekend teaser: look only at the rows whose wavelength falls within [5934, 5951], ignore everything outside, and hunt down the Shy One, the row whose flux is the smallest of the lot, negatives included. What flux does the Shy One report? 13.7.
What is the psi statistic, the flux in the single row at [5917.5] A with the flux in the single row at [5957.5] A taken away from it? 1.00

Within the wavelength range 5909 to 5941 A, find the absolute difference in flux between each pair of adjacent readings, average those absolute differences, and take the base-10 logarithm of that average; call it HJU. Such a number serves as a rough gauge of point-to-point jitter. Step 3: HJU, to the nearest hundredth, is 0.17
